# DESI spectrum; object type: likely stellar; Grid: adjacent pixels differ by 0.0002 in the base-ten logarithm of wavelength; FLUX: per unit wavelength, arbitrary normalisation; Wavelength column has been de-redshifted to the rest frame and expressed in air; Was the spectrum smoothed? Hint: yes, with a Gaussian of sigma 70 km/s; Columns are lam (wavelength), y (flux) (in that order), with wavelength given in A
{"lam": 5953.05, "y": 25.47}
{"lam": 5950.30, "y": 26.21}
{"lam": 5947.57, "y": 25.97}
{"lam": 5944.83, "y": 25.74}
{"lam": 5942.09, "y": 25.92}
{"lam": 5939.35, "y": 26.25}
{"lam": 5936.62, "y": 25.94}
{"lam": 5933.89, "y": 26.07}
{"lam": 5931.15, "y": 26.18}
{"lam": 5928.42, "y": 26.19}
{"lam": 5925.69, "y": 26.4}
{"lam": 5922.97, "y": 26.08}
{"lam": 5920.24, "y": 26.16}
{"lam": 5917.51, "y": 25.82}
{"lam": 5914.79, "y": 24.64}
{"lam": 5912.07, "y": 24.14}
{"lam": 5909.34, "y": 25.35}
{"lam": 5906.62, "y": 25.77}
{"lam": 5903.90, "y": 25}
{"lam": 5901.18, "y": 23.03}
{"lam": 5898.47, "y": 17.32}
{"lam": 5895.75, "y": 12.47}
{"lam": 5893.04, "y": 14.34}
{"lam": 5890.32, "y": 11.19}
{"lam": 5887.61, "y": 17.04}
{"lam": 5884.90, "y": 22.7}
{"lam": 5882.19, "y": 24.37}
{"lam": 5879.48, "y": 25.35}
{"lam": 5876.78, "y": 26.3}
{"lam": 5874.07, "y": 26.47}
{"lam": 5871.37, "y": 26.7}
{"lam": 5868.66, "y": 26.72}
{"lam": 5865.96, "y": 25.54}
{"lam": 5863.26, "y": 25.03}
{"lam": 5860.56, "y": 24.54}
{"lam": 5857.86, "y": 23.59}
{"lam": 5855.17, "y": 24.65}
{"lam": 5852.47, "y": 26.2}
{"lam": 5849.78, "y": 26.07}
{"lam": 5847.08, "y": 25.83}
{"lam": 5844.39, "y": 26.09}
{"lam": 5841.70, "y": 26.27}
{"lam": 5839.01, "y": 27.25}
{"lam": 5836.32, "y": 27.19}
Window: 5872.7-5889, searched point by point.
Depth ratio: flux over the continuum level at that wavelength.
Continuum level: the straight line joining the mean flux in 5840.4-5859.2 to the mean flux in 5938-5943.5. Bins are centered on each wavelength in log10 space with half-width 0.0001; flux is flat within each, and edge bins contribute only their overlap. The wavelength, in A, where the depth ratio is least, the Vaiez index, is 5887.61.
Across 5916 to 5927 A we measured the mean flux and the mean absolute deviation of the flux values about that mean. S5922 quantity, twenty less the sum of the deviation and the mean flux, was -6.3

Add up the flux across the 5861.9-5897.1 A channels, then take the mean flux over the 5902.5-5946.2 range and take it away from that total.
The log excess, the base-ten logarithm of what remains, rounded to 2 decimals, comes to 2.41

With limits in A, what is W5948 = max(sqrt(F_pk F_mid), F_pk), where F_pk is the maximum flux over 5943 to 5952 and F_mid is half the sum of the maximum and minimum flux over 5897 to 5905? 26.2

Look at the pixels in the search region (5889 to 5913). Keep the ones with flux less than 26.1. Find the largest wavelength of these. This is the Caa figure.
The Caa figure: 5912.07 A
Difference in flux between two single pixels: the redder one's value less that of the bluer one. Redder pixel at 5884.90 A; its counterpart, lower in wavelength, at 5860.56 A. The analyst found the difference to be -1.8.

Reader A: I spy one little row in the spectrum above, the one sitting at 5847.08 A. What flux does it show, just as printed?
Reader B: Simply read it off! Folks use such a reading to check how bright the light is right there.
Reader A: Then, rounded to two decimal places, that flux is 25.83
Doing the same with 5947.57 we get 25.97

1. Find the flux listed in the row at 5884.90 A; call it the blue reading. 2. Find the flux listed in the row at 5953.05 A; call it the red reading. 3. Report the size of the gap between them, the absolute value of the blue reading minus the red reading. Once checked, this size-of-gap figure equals 2.8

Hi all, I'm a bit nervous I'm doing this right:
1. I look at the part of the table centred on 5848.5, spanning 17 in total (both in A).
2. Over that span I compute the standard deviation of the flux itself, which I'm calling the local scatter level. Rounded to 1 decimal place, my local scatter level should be 0.6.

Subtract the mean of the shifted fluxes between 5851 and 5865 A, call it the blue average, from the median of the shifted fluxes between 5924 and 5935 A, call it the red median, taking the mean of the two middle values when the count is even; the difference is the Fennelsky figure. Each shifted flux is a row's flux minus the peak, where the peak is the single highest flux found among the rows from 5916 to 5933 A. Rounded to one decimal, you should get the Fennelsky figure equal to 1.4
